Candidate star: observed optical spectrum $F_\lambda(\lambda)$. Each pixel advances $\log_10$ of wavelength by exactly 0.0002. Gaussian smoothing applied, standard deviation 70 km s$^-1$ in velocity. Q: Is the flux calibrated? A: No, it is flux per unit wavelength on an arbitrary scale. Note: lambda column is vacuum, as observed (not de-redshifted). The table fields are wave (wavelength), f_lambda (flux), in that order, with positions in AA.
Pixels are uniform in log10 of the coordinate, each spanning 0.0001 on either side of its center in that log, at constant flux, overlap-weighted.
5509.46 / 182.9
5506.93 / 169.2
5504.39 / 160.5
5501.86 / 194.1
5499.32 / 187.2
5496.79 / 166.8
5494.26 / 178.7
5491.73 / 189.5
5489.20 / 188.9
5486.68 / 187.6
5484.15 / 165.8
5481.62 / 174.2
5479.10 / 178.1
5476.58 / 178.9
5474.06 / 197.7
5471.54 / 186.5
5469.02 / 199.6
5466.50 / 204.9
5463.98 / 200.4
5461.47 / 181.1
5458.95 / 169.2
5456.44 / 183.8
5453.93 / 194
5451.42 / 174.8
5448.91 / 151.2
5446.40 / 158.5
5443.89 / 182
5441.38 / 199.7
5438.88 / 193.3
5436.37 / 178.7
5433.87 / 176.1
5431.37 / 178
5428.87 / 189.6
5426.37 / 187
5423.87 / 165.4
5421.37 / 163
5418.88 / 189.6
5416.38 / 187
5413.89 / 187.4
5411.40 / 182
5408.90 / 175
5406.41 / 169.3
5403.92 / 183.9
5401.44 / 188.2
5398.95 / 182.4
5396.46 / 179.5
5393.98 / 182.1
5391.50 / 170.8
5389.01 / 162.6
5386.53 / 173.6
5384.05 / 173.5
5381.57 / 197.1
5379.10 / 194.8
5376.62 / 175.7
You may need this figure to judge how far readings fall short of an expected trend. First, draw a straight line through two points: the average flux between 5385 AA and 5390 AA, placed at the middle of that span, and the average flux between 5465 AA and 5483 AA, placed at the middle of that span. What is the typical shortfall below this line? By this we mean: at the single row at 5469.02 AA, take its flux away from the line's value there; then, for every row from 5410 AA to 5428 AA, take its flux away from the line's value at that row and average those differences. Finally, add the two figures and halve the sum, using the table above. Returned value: -8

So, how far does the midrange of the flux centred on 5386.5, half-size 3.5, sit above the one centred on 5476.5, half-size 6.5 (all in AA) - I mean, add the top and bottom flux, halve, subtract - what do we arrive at -18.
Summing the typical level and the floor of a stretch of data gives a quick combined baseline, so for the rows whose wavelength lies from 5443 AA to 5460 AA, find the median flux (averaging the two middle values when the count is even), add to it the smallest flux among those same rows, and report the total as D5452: 326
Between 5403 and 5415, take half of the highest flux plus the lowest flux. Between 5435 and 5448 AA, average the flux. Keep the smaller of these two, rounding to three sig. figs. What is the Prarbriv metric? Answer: 178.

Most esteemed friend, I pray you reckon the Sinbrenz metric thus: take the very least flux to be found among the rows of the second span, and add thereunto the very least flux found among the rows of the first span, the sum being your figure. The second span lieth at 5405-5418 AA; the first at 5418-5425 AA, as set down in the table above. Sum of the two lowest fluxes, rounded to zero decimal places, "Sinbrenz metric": 332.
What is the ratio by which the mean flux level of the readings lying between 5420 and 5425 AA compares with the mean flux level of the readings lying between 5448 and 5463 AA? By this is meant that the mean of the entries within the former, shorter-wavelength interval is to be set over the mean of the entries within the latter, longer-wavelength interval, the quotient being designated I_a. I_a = 0.93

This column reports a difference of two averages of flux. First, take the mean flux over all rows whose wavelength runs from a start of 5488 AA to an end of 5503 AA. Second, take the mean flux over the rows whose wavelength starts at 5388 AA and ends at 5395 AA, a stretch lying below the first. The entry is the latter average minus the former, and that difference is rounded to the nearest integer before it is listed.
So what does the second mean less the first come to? -12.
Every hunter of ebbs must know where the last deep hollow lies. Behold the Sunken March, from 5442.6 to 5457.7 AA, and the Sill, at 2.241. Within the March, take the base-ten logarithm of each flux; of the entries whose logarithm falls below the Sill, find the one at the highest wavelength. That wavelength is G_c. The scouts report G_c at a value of 5448.91 AA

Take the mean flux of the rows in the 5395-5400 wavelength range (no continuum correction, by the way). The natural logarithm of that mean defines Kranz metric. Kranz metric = 5.198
